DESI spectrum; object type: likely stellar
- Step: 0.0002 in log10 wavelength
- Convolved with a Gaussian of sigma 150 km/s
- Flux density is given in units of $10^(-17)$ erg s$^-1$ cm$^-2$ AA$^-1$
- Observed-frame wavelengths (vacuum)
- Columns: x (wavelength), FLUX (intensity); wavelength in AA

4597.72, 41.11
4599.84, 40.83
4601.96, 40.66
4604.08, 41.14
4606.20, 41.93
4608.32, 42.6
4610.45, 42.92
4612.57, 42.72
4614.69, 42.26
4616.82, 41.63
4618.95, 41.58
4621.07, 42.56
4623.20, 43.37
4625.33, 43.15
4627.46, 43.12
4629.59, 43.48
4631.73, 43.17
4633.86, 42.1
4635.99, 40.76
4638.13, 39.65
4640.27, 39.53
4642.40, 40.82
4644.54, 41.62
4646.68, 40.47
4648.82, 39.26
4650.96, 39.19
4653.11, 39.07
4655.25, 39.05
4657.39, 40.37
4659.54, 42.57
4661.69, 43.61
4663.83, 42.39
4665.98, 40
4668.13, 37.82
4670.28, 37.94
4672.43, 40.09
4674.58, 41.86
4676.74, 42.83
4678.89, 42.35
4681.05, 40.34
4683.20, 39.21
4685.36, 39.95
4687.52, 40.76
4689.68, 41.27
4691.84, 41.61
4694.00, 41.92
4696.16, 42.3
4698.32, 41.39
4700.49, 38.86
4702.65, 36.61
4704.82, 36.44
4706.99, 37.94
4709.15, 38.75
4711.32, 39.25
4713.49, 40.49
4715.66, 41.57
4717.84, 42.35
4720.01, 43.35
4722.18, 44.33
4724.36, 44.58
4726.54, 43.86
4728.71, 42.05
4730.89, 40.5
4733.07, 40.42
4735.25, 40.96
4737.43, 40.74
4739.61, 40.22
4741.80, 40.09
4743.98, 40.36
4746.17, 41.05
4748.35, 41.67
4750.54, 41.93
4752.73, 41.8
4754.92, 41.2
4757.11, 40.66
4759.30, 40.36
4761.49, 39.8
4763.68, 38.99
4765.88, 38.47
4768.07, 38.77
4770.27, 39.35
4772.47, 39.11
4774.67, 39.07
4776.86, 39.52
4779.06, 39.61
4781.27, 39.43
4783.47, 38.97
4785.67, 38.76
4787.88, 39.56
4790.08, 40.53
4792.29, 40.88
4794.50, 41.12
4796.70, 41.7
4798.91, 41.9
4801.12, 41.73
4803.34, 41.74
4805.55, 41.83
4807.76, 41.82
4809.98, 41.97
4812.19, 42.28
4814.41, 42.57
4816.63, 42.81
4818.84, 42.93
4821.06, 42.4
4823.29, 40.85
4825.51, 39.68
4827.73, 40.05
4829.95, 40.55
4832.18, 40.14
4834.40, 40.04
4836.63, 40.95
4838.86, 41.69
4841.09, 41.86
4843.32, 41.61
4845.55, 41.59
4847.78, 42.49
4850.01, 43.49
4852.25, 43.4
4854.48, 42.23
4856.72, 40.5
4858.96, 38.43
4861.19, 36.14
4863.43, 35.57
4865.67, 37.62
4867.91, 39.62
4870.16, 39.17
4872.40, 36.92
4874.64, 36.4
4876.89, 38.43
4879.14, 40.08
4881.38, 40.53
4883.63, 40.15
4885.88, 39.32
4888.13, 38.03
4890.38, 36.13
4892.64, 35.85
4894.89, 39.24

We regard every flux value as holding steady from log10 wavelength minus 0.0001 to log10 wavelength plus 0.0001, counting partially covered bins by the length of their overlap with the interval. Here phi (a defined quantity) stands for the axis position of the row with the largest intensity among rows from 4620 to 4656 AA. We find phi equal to 4629.59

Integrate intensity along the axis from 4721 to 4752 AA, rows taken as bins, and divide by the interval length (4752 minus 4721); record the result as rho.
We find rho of 41.6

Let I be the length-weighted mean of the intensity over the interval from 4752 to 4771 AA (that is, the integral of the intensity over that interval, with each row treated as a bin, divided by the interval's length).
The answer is 39.91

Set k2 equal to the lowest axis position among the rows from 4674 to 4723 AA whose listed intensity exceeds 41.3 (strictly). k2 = 4674.58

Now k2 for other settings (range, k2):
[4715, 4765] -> 4715.66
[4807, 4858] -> 4807.76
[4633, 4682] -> 4633.86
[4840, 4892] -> 4841.09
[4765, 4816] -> 4796.70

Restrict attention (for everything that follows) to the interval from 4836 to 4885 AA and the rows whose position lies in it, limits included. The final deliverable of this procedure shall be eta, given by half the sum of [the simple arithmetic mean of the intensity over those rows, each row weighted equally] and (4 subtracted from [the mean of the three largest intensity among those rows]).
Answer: 39.5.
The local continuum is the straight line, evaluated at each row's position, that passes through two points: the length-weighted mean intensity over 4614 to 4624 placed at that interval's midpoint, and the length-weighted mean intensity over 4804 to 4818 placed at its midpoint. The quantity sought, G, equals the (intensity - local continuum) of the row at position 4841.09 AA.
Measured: -0.4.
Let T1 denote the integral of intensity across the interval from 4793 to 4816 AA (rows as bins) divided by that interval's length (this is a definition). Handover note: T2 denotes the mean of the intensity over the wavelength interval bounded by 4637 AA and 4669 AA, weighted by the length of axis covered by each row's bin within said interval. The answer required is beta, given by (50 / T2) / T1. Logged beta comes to 0.0296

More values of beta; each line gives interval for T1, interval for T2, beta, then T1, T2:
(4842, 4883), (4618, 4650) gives 0.0302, 39.7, 41.6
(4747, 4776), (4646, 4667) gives 0.0307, 40.1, 40.6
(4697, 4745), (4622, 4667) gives 0.0298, 40.7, 41.3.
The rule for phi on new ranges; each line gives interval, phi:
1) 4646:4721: 4661.69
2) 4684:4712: 4696.16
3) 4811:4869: 4850.01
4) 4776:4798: 4796.70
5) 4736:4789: 4750.54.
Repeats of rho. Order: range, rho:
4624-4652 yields 41.3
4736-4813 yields 40.5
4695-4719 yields 39.7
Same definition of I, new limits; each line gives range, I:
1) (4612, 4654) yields 41.46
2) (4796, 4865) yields 41.16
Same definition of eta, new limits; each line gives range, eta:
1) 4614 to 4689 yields 40.3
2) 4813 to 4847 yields 40.0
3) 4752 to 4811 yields 39.1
